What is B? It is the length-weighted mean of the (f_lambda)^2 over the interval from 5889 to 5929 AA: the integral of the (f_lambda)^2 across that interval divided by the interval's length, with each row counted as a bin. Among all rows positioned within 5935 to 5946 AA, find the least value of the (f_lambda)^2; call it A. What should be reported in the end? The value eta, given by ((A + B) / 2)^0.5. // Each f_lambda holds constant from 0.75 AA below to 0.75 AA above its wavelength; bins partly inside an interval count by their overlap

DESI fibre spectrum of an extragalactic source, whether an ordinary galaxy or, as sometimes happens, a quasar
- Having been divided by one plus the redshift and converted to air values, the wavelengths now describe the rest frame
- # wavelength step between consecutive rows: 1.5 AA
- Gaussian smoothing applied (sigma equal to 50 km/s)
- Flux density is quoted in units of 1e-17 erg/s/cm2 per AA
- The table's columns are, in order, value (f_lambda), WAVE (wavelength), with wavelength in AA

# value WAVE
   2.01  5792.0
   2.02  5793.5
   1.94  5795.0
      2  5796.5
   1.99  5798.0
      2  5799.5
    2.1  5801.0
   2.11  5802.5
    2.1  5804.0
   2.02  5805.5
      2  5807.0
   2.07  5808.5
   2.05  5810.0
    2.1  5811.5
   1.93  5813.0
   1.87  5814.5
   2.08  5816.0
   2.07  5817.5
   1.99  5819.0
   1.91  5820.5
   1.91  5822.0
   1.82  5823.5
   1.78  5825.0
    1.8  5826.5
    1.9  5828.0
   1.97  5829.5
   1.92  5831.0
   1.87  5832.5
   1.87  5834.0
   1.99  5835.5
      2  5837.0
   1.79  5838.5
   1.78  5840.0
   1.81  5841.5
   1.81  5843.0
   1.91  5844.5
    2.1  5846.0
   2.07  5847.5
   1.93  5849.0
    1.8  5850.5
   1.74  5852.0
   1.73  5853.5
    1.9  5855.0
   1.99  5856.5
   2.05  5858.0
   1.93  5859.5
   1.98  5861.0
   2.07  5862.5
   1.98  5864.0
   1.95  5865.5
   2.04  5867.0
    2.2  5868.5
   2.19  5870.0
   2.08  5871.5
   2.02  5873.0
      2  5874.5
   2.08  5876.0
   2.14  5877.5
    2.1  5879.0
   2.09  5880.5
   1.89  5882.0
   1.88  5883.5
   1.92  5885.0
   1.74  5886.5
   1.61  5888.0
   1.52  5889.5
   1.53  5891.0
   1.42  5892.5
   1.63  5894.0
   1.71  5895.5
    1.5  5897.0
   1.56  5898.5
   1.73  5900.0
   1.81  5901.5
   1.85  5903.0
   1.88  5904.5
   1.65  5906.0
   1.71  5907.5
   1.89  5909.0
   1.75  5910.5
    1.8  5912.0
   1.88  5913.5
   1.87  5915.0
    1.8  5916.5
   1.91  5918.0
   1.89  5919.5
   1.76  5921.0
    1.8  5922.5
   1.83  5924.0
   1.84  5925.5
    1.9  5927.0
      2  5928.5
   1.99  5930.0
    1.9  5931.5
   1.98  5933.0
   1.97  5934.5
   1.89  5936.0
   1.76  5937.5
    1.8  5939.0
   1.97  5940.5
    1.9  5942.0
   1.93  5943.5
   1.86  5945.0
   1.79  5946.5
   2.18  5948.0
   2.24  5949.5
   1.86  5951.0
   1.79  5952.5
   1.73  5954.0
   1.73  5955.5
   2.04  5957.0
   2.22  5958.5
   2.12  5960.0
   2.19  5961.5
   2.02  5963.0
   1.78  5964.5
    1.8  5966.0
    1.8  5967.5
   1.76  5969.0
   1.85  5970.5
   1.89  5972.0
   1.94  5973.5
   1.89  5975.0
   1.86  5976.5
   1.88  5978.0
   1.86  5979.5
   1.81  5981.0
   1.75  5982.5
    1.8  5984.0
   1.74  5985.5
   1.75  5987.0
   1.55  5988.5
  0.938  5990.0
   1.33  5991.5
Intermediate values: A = 3.10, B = 3.1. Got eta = 1.76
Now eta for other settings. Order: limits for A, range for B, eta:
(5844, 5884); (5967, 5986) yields 1.78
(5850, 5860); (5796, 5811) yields 1.89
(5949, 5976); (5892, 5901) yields 1.67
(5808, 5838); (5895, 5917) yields 1.77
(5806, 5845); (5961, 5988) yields 1.82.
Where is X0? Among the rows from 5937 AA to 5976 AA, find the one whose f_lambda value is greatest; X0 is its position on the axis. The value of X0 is 5949.5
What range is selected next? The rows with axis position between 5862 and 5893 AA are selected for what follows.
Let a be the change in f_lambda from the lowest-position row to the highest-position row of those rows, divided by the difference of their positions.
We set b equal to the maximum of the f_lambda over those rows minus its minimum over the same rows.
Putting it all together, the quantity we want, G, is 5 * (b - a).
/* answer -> 4.0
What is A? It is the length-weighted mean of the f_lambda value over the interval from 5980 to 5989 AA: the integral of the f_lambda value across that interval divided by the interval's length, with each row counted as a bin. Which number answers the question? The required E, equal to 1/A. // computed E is 0.57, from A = 1.74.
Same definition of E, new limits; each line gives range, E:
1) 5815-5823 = 0.50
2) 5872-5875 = 0.50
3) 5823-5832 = 0.54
